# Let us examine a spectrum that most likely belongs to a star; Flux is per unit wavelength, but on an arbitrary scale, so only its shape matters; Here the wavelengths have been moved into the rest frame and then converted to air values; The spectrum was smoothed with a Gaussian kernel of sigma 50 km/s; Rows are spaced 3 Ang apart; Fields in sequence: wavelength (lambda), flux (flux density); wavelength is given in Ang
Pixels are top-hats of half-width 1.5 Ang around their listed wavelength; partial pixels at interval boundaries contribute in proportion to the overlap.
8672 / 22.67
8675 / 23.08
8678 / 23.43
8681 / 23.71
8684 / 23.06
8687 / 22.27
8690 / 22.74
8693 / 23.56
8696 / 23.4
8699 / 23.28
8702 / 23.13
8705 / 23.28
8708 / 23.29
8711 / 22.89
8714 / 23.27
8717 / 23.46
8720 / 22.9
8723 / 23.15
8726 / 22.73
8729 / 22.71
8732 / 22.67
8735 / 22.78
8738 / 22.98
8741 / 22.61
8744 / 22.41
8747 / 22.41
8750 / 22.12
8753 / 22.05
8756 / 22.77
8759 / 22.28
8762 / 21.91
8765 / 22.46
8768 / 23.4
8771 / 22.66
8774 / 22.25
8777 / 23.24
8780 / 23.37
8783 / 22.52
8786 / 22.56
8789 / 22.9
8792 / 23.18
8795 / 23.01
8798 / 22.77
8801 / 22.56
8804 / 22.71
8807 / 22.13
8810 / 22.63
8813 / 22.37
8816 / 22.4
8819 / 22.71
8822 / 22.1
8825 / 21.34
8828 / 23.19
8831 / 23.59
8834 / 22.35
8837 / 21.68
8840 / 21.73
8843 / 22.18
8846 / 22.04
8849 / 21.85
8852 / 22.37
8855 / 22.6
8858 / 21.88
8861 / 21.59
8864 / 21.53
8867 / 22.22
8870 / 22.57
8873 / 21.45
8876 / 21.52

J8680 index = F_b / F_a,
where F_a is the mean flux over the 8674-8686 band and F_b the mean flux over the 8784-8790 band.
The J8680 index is 0.97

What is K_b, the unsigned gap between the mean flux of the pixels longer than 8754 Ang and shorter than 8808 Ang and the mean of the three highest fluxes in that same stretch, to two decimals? 0.63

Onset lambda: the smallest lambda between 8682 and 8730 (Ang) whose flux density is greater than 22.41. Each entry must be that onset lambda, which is 8684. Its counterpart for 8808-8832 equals 8810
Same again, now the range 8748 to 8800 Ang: 8756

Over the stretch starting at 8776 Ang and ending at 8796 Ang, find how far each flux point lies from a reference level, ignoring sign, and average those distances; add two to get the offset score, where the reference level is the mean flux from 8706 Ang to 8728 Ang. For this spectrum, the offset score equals 2.3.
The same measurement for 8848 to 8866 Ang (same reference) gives 3.1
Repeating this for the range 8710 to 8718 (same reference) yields 2.2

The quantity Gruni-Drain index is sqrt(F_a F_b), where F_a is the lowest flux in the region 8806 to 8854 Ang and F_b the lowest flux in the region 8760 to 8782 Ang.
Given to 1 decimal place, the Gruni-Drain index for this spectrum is 21.6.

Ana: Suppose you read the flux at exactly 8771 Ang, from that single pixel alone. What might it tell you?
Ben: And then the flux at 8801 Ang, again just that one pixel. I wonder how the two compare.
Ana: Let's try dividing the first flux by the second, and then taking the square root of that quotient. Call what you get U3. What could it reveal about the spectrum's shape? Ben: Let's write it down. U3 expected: 1.002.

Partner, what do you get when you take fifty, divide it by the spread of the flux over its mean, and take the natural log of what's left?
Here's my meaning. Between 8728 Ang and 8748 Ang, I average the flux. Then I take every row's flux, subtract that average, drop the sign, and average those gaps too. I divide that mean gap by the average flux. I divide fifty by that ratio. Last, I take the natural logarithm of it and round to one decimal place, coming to 8.9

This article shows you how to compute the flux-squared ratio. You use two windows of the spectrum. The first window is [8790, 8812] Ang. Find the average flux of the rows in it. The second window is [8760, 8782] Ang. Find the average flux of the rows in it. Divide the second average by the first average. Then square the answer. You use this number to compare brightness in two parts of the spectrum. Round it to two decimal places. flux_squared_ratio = 1.00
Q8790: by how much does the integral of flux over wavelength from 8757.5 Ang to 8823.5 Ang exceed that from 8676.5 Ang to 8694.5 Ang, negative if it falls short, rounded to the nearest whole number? 1078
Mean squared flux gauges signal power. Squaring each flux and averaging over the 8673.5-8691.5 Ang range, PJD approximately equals 531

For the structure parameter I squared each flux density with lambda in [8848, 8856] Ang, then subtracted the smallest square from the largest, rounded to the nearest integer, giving 33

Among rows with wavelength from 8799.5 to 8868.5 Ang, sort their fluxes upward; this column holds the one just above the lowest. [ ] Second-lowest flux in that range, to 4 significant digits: 21.53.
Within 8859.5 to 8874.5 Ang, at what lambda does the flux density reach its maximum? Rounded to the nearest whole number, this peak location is 8870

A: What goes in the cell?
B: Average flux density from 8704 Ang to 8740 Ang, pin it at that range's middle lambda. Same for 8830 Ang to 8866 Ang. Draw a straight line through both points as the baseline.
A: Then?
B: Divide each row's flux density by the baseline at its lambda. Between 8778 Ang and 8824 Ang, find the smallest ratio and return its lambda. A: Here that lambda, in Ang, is 8807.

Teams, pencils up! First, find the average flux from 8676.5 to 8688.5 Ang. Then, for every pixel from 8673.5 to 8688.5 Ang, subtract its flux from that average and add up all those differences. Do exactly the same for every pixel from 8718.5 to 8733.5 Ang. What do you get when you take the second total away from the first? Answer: -1.4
